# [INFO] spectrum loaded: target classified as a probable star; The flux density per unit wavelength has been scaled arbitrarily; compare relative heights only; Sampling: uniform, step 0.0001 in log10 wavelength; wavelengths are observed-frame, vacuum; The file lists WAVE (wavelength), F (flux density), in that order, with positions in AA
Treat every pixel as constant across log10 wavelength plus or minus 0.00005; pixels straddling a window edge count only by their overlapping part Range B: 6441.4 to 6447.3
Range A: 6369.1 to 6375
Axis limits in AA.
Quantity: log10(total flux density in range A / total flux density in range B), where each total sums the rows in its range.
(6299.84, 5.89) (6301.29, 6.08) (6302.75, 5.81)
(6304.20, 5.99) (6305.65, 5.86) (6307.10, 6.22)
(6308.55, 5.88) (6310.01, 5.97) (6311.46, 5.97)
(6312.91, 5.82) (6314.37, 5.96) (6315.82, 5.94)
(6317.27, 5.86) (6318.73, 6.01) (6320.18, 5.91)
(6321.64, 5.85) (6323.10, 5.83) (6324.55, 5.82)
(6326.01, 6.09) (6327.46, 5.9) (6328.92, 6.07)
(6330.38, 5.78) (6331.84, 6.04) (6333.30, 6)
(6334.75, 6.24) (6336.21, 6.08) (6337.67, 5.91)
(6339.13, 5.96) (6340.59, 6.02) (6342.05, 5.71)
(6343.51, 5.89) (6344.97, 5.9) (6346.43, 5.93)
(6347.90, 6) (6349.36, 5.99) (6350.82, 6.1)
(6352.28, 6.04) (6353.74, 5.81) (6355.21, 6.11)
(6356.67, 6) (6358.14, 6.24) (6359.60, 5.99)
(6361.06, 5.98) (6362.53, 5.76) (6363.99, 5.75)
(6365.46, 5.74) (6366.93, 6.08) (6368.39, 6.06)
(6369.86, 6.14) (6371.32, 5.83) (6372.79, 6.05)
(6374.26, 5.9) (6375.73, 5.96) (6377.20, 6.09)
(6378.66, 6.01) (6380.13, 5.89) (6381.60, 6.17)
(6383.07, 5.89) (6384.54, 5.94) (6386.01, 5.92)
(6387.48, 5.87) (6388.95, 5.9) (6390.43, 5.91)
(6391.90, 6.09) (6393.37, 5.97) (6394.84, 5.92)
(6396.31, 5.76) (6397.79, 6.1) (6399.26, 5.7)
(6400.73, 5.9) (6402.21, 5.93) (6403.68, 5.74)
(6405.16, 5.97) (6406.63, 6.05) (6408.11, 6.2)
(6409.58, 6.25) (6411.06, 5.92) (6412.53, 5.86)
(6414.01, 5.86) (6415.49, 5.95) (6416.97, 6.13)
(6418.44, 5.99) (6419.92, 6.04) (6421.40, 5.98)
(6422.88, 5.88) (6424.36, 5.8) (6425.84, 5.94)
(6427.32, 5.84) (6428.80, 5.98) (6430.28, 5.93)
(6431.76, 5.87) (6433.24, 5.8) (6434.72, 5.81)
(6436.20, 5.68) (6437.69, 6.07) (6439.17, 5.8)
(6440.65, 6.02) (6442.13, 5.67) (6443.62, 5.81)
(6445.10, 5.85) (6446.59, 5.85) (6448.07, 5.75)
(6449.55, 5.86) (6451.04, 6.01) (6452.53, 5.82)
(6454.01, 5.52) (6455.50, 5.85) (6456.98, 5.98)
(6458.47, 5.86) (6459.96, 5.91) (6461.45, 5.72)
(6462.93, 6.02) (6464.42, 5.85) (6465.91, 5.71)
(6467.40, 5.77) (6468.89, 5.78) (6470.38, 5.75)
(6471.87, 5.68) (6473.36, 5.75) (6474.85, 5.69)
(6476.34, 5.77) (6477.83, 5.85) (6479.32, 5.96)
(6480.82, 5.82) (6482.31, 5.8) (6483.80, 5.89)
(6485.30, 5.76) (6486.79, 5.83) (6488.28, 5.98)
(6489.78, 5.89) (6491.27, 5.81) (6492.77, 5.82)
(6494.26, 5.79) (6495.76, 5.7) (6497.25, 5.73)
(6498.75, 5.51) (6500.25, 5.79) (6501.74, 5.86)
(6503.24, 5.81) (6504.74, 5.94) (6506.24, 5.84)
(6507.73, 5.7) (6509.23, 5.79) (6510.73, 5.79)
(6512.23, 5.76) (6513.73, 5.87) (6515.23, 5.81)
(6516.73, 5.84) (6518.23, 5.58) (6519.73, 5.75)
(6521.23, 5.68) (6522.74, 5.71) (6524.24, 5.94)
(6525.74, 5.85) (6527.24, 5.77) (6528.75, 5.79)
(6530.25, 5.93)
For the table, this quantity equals 0.0136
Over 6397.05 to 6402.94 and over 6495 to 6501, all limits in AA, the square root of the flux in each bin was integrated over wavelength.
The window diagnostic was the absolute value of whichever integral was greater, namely 14.3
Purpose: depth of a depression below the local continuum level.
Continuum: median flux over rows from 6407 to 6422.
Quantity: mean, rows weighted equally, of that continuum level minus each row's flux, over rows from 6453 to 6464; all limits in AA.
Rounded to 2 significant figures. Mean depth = 0.15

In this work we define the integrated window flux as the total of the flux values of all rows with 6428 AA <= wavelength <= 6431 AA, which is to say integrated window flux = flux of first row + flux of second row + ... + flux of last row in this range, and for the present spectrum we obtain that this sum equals 11.91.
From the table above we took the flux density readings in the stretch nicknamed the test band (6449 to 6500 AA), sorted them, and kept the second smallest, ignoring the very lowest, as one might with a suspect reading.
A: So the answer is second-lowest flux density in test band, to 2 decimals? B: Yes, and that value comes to 5.52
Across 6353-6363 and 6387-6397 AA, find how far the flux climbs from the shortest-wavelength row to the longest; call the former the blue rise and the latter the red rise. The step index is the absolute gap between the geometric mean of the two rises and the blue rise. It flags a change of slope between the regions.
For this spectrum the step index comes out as 0.12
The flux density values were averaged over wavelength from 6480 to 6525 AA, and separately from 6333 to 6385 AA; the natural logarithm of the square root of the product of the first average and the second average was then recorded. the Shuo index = 1.77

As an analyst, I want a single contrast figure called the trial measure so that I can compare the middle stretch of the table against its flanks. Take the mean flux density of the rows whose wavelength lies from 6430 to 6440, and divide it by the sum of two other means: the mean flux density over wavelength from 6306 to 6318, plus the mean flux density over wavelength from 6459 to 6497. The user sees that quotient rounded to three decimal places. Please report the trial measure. 0.497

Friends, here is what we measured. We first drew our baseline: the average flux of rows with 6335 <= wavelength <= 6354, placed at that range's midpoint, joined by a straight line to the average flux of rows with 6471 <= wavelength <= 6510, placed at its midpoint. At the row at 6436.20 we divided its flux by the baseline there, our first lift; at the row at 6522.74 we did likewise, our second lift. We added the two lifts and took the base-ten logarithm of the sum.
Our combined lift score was 0.292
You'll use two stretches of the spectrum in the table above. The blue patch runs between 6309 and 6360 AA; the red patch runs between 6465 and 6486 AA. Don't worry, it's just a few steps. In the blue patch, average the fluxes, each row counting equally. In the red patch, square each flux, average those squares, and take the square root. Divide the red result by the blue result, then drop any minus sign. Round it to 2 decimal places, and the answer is 0.97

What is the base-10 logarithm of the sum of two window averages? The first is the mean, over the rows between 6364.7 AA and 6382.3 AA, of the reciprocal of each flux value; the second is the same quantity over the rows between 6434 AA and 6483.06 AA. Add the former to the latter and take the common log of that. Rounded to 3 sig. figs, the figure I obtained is -0.470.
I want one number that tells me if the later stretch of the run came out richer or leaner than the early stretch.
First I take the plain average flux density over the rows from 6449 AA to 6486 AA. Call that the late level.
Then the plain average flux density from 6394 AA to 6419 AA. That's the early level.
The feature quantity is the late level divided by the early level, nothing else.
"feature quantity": 0.98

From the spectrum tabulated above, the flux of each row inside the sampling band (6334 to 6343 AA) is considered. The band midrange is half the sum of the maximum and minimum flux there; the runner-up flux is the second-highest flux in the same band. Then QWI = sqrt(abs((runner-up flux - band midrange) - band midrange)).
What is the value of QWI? 2.42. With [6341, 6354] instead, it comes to 2.40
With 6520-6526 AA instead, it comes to 2.40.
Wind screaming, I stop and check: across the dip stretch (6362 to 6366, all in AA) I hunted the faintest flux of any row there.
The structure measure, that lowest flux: 5.74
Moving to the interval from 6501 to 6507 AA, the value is 5.81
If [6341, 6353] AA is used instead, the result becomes 5.71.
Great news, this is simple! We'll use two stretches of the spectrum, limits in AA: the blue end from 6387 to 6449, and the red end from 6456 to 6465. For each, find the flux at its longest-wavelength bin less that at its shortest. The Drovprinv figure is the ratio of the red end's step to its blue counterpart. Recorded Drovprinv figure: 1.1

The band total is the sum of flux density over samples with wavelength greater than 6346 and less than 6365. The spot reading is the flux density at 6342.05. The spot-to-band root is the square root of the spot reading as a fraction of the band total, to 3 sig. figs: 0.271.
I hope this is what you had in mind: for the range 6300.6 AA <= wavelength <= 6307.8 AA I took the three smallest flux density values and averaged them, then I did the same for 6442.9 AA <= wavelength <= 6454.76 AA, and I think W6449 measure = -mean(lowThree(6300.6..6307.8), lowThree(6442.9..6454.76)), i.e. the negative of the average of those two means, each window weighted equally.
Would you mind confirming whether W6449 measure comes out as -5.79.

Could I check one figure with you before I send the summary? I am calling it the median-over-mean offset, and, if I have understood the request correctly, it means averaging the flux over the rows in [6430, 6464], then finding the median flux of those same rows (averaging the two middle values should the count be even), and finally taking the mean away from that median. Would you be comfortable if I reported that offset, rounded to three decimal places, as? 0.004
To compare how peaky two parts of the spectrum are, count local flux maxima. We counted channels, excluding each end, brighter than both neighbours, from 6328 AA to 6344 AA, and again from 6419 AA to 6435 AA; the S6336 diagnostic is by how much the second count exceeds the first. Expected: -1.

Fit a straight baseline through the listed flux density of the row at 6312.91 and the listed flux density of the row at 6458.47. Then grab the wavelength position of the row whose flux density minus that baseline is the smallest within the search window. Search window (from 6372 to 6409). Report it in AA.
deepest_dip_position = 6399.26 AA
